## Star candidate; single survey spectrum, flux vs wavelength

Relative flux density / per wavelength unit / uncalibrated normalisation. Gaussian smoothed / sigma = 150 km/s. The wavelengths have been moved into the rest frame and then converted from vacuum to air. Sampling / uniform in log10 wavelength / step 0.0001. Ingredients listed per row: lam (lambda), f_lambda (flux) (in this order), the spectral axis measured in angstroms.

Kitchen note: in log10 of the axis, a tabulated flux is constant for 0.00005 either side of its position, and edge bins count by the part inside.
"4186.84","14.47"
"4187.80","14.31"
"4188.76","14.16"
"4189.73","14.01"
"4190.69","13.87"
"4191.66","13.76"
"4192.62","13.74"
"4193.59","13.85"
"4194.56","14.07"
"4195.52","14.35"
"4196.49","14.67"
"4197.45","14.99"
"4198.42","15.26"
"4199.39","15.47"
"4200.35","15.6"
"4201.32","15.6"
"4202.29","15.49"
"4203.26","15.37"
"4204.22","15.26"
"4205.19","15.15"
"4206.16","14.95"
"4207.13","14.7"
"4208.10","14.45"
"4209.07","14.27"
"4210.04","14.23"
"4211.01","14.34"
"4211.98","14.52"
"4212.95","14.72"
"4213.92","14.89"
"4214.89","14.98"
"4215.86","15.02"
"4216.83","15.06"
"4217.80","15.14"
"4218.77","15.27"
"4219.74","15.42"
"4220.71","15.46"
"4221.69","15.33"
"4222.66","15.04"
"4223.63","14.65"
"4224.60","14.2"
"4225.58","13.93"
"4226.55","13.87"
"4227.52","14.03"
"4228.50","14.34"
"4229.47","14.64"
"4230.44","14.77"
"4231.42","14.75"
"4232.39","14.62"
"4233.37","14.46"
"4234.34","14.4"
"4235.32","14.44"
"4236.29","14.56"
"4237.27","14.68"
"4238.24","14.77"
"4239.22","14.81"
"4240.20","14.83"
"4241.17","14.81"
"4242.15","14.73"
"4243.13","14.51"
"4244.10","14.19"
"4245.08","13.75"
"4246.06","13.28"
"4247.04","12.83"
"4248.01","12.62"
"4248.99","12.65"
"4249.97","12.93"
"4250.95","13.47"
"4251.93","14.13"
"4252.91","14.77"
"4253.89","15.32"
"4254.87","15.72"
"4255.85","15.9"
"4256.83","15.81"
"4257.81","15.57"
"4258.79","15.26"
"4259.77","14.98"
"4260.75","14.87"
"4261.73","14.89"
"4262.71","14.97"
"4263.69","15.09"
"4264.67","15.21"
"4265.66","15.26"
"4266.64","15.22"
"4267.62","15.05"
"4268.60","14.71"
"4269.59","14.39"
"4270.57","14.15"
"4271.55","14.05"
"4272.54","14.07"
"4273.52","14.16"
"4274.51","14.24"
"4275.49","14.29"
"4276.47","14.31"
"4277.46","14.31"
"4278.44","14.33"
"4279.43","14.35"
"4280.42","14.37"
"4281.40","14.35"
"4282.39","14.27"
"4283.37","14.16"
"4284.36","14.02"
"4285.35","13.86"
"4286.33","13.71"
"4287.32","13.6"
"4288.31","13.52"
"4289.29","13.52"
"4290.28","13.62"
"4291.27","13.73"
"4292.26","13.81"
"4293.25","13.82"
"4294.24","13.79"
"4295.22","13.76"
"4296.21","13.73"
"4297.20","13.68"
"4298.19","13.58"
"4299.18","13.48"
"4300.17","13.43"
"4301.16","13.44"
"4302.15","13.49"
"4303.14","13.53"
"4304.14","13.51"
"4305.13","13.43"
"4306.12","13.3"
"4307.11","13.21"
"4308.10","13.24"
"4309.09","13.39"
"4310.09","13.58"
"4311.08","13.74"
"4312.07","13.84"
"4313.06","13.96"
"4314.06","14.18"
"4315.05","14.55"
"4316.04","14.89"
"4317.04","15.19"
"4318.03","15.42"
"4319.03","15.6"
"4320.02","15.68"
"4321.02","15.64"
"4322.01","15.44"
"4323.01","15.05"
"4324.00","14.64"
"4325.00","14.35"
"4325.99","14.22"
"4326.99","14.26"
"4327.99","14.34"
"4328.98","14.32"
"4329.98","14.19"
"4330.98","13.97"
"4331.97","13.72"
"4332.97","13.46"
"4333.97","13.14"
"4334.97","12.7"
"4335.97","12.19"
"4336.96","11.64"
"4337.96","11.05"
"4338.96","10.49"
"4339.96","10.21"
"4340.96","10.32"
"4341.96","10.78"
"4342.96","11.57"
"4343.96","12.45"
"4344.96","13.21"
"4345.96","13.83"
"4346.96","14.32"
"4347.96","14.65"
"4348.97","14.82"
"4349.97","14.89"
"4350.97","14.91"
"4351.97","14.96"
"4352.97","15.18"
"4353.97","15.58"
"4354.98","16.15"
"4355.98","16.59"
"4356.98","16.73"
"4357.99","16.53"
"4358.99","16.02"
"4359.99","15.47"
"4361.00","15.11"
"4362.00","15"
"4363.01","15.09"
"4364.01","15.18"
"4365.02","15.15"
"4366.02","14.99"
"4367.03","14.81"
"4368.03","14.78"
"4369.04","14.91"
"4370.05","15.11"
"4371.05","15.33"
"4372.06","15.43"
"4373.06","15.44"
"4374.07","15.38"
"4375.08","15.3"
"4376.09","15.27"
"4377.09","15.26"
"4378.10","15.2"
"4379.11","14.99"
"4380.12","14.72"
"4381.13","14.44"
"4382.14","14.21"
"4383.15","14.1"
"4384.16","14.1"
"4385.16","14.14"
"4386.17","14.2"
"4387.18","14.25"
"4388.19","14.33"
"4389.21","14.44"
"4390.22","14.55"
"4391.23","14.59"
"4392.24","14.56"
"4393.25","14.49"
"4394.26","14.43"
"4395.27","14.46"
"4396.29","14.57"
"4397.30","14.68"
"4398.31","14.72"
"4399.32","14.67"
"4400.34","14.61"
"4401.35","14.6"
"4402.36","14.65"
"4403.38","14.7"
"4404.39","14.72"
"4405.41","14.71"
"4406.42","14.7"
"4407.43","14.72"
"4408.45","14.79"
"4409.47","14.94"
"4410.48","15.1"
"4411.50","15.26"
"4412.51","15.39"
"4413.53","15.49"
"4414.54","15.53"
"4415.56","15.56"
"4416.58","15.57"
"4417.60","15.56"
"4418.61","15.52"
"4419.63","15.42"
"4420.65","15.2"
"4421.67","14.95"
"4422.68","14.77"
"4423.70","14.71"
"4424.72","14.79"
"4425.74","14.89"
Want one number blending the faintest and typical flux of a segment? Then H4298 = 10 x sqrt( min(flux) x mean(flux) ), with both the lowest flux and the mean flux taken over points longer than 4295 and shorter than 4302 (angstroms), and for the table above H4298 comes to 135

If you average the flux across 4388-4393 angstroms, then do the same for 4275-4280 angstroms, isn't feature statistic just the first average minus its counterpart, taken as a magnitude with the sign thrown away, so 0.18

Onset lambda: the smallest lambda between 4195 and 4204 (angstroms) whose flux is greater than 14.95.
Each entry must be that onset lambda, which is 4197.45 angstroms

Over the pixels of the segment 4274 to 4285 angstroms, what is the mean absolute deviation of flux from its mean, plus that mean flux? 14.3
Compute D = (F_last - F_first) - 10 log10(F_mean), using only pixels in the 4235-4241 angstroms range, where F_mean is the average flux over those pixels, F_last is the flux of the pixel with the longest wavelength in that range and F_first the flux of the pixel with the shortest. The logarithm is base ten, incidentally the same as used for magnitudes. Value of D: -11.3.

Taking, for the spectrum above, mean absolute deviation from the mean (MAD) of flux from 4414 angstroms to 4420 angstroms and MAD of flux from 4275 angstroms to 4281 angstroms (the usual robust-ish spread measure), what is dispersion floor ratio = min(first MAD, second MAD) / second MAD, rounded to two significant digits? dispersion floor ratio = 1.0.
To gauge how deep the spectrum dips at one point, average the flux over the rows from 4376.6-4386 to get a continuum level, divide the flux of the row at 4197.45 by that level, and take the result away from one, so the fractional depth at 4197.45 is -0.03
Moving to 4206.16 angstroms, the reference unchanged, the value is -0.03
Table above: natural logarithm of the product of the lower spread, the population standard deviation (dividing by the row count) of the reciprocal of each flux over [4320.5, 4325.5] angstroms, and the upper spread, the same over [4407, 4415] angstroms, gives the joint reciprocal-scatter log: -12.8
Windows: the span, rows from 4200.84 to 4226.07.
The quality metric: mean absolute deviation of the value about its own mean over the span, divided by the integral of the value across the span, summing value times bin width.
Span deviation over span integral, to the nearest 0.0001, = 0.0010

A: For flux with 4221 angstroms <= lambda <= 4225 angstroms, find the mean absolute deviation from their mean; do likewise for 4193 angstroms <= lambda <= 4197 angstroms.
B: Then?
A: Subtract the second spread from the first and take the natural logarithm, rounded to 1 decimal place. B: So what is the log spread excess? -2.3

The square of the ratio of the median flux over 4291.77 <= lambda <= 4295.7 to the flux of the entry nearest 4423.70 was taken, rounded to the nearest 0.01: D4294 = 0.88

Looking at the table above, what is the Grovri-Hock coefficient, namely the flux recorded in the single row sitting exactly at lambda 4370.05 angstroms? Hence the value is 15.11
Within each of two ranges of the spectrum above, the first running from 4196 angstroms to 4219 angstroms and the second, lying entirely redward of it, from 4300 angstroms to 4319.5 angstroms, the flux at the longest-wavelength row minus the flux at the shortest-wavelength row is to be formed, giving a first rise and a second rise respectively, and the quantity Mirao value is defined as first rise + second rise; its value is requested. 3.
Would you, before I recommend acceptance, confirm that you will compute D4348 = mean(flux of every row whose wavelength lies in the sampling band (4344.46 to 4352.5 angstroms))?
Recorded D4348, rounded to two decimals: 14.45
